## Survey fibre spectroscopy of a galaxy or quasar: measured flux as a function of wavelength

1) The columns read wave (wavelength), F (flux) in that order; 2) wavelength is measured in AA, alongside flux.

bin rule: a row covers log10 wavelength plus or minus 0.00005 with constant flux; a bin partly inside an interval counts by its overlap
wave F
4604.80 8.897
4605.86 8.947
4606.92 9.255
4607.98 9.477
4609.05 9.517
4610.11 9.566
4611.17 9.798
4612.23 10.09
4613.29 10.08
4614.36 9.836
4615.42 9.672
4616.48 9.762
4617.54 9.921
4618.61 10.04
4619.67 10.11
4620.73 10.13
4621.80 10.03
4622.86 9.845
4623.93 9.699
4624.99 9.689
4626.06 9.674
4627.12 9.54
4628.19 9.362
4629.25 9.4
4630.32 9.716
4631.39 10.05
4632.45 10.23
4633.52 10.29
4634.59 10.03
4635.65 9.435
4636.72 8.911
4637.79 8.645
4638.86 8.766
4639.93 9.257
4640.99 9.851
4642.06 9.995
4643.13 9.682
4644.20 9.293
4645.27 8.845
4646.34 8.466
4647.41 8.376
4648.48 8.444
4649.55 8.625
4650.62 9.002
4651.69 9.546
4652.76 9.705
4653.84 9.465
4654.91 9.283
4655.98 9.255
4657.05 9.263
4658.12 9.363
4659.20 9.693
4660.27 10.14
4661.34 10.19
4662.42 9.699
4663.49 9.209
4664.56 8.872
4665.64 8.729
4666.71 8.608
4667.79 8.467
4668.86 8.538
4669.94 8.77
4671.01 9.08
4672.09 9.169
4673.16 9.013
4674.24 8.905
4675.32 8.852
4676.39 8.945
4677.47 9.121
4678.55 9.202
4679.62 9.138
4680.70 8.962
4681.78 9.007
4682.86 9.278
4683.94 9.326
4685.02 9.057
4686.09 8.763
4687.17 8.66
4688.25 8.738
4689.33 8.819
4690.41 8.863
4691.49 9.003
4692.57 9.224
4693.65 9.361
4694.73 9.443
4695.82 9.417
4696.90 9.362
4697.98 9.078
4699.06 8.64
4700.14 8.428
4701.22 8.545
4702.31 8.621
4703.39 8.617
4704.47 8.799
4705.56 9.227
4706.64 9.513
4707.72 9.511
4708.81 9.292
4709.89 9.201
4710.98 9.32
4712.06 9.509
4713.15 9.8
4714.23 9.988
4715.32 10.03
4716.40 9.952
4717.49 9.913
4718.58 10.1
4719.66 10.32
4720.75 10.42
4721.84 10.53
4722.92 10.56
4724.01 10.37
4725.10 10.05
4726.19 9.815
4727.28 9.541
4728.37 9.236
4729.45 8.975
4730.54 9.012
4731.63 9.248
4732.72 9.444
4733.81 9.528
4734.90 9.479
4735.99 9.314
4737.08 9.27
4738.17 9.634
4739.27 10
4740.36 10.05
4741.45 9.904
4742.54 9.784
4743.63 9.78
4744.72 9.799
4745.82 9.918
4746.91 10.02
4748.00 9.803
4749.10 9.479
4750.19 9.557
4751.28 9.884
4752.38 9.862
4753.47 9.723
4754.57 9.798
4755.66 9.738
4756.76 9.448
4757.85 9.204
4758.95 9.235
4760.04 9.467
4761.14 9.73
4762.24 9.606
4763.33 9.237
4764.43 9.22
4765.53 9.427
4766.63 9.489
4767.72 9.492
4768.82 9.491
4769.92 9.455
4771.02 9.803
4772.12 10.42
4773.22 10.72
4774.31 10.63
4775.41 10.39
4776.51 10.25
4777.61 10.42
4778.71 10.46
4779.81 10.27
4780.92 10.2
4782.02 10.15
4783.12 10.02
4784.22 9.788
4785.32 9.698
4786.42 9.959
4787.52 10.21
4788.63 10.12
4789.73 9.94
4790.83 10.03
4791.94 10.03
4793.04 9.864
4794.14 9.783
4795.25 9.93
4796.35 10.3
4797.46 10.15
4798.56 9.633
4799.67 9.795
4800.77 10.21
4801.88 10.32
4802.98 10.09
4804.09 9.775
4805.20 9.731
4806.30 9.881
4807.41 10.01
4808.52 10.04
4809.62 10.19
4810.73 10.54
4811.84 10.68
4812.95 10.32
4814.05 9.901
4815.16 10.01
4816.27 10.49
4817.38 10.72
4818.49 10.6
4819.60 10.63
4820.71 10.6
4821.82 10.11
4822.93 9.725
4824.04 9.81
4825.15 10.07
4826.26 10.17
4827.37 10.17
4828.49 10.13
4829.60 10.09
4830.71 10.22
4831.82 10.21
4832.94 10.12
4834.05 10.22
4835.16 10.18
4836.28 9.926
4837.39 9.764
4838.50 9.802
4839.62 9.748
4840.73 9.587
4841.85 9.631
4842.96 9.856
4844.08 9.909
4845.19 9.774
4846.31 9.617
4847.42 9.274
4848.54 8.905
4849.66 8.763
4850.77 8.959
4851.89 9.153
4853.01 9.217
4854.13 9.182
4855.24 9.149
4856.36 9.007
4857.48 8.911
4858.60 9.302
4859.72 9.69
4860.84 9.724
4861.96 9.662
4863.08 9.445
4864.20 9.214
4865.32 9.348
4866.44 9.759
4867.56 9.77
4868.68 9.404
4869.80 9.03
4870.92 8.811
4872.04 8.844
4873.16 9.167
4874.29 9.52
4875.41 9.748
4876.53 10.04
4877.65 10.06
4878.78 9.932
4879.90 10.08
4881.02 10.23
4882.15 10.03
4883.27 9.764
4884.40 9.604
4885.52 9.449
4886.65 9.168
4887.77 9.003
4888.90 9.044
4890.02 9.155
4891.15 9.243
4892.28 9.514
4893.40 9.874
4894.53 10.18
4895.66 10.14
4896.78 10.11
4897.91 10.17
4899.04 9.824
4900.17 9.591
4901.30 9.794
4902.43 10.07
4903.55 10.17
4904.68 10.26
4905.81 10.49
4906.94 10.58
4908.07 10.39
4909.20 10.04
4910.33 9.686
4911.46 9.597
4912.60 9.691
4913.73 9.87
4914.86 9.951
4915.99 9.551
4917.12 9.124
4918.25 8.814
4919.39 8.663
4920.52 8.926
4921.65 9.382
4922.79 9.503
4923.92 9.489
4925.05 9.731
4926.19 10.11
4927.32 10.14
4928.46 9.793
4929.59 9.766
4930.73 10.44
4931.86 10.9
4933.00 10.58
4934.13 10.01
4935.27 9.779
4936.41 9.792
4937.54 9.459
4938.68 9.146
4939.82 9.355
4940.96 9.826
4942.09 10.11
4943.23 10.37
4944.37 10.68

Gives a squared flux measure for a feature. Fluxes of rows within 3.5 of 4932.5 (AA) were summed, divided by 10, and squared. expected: 37.8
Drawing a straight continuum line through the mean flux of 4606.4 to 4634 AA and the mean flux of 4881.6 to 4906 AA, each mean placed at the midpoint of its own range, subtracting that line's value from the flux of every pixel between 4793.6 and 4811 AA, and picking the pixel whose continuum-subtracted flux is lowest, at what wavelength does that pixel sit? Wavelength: 4798.56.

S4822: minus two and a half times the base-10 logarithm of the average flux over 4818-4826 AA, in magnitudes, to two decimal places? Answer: -2.52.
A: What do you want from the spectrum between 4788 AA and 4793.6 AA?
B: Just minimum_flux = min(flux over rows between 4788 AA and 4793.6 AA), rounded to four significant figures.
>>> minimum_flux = 9.864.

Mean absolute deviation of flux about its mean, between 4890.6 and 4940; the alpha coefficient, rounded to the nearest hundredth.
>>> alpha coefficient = 0.38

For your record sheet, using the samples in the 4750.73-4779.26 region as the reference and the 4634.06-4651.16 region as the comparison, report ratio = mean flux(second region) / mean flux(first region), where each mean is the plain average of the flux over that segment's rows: 0.93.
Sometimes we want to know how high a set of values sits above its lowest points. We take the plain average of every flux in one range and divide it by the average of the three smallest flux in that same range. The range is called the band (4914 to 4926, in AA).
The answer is 1.06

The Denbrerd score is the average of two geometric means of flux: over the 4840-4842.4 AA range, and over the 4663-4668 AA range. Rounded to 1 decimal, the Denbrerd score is 9.2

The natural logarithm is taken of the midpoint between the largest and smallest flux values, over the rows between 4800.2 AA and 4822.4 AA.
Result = 2.32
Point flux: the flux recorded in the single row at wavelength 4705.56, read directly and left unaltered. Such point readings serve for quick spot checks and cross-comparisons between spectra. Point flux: 9.227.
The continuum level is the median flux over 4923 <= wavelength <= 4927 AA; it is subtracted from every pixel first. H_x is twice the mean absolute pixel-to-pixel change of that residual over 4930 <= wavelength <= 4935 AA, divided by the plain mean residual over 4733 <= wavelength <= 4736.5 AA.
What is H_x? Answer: -3.1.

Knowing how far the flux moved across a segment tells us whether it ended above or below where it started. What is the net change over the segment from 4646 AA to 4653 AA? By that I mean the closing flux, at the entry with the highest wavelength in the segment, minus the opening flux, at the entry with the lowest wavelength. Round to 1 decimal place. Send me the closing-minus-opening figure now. 1.2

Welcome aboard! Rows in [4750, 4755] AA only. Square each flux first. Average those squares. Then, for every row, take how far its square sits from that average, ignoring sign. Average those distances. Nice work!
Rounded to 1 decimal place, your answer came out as 1.9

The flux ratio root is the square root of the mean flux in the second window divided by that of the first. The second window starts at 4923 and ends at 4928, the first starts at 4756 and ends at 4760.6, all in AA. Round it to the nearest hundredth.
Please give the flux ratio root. 1.03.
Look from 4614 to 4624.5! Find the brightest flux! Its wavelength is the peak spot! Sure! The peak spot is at 4620.73 AA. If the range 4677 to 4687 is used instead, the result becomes 4683.94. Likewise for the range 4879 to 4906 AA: 4905.81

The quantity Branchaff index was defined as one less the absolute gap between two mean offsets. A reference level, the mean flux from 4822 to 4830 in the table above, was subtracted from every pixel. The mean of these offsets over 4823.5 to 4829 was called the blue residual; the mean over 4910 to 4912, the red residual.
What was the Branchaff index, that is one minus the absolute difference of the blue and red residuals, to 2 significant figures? 0.57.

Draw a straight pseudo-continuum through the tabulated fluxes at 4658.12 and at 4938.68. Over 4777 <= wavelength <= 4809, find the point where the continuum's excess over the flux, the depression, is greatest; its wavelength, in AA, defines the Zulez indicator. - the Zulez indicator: 4798.56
